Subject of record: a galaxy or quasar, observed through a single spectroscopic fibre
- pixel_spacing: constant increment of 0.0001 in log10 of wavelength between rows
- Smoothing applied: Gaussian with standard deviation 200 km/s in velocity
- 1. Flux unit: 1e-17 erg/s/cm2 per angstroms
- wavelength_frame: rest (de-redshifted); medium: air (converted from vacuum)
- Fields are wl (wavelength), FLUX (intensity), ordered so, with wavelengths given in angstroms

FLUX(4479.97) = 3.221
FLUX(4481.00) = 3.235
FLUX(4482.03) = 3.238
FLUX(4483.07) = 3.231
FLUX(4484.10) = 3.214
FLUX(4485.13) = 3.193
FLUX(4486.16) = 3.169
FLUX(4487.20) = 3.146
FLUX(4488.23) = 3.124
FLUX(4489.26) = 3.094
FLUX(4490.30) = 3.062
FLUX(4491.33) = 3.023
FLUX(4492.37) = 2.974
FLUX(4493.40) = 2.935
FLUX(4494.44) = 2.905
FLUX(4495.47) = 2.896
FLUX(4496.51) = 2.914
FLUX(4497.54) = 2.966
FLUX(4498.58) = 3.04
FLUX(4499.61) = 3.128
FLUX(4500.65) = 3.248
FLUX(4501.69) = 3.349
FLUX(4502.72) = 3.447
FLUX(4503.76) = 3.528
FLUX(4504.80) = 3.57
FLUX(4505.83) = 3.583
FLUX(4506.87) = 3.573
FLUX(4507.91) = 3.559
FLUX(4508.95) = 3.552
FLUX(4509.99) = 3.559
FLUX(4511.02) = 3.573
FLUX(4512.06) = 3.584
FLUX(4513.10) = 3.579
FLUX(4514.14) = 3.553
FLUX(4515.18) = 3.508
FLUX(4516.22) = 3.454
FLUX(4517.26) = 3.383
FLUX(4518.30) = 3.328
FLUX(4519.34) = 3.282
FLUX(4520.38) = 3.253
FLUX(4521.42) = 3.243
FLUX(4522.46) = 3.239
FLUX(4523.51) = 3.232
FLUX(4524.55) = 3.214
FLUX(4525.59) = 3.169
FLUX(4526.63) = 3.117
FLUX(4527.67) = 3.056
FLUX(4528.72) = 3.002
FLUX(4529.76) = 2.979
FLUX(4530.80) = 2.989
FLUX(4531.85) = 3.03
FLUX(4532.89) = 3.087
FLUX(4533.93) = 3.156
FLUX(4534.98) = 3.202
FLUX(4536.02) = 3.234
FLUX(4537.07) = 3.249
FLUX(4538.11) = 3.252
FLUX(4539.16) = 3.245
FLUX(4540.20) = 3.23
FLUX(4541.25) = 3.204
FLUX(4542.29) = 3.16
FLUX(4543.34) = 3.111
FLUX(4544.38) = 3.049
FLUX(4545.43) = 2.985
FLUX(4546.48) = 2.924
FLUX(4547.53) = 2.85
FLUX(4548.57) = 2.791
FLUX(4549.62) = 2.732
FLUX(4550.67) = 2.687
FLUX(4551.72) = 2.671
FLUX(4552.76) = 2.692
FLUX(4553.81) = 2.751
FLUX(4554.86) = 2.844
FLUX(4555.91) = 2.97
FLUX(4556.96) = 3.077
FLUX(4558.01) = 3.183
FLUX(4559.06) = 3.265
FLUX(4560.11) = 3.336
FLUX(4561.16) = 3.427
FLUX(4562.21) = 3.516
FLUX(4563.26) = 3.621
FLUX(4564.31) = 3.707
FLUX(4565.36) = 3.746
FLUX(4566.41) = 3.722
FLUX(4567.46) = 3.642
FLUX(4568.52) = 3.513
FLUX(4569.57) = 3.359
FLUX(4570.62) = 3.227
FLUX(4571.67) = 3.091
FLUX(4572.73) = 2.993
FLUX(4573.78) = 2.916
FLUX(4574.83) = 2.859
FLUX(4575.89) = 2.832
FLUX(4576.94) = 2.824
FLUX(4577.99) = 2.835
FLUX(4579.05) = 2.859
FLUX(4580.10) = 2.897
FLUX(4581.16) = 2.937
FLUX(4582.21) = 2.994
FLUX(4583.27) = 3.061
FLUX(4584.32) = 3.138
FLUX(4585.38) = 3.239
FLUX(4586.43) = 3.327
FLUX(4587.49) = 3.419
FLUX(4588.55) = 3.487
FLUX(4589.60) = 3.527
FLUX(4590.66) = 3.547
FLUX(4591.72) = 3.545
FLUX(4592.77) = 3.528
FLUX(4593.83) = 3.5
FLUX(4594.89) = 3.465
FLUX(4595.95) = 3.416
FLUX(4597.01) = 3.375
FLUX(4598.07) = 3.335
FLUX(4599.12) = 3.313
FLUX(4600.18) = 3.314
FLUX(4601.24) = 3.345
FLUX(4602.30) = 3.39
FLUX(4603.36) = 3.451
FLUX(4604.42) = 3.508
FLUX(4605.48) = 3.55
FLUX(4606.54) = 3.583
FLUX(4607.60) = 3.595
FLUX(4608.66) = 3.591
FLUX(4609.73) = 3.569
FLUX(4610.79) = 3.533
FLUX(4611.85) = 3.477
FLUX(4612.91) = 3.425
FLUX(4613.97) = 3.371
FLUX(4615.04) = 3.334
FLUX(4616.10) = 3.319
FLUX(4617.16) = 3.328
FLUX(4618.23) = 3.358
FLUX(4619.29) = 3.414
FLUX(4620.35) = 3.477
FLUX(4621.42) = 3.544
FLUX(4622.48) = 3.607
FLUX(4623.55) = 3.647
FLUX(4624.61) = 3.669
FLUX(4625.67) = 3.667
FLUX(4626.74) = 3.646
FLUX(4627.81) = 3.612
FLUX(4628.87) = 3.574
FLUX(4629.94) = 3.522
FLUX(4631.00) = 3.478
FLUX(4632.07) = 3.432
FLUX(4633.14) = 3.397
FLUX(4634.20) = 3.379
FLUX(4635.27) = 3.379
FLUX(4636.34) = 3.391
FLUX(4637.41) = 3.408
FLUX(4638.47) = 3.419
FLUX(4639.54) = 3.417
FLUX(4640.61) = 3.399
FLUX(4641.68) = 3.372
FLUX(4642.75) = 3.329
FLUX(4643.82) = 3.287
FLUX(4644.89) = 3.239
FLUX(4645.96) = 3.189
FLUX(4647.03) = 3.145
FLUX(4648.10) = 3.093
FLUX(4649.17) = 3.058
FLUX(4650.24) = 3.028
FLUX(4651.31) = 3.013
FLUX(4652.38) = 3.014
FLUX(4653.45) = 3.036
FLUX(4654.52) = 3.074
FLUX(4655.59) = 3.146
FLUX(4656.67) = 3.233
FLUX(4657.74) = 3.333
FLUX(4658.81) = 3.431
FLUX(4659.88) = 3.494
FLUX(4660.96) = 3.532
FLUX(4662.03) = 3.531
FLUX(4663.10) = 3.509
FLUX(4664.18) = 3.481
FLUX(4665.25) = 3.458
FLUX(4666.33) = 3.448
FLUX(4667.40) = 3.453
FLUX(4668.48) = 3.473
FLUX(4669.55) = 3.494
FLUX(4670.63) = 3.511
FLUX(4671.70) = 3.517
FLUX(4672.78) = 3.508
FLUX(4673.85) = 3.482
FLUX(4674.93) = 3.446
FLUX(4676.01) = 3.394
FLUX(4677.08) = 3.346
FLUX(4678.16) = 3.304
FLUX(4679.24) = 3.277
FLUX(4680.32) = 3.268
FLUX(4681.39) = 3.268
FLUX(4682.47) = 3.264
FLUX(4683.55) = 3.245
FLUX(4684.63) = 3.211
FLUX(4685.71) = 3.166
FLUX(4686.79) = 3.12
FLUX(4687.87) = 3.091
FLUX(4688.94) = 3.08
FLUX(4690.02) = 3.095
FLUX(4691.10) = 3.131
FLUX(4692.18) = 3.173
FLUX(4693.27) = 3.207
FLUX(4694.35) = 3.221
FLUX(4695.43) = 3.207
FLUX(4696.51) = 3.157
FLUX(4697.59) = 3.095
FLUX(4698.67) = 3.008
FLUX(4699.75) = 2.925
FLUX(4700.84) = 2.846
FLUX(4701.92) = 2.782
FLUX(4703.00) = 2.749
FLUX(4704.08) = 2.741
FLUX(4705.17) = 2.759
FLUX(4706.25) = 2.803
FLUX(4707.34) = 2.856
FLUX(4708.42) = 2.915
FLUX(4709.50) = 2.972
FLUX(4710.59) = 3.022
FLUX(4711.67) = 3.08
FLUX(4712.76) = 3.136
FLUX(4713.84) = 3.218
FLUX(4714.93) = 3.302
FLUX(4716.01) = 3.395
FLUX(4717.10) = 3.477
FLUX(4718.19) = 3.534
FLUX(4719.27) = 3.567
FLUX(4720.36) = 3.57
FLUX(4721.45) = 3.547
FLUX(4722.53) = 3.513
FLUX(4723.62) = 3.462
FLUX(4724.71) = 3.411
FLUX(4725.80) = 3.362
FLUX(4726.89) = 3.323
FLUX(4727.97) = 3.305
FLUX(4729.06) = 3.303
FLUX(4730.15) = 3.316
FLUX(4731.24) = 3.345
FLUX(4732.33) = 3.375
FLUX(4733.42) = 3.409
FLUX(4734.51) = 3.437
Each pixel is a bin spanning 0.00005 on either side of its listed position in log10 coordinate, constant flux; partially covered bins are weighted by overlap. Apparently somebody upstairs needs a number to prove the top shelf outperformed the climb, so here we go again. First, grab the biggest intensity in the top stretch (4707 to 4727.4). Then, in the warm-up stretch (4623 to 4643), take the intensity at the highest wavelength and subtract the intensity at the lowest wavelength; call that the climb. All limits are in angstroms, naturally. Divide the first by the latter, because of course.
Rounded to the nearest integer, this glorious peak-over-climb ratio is -11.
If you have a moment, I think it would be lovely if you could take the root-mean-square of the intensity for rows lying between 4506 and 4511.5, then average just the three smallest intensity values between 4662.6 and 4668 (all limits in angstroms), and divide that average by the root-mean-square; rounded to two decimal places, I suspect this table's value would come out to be 0.97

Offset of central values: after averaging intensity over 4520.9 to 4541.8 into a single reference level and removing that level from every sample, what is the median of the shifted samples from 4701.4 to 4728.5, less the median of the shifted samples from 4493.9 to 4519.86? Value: -0.2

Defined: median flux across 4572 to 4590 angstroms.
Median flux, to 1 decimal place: 3.0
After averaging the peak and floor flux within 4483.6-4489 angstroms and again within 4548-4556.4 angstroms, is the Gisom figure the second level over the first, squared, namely 0.8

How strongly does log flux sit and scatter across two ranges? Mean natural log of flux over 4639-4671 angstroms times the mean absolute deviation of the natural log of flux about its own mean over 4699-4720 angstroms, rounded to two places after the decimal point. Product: 0.09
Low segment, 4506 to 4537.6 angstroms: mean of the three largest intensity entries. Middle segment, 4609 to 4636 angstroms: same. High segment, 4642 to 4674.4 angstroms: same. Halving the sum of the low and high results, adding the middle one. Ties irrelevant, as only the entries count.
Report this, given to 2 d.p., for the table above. 7.21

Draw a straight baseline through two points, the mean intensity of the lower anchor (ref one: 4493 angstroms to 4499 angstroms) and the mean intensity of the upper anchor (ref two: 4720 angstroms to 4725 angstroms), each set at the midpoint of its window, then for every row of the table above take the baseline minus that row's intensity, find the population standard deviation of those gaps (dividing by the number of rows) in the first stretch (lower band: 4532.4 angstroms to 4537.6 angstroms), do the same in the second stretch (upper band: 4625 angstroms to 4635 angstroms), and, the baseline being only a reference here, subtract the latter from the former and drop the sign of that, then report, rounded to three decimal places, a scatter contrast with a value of 0.053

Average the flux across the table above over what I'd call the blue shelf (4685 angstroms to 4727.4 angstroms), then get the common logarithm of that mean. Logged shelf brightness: 0.50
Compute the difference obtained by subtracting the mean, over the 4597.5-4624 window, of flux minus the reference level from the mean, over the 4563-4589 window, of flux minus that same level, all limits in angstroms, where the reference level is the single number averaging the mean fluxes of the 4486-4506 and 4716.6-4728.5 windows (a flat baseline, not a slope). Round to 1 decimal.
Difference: -0.2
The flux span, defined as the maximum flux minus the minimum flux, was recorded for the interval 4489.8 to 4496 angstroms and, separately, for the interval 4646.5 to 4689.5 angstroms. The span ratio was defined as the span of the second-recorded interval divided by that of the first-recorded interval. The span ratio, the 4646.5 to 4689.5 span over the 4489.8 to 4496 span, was 3.1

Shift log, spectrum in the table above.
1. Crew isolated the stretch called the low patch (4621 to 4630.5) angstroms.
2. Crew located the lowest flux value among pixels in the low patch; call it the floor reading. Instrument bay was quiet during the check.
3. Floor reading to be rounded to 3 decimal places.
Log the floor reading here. 3.522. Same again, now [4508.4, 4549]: 2.791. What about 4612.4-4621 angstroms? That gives 3.319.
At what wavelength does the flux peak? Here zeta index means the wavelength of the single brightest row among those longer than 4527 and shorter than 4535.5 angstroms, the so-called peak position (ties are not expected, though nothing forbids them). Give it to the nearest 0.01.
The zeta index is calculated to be 4534.98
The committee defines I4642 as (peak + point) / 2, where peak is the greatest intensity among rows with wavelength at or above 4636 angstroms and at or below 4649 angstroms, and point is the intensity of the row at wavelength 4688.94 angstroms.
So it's 3.25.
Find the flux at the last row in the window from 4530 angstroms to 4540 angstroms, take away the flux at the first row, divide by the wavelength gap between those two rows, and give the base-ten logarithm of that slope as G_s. -1.51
